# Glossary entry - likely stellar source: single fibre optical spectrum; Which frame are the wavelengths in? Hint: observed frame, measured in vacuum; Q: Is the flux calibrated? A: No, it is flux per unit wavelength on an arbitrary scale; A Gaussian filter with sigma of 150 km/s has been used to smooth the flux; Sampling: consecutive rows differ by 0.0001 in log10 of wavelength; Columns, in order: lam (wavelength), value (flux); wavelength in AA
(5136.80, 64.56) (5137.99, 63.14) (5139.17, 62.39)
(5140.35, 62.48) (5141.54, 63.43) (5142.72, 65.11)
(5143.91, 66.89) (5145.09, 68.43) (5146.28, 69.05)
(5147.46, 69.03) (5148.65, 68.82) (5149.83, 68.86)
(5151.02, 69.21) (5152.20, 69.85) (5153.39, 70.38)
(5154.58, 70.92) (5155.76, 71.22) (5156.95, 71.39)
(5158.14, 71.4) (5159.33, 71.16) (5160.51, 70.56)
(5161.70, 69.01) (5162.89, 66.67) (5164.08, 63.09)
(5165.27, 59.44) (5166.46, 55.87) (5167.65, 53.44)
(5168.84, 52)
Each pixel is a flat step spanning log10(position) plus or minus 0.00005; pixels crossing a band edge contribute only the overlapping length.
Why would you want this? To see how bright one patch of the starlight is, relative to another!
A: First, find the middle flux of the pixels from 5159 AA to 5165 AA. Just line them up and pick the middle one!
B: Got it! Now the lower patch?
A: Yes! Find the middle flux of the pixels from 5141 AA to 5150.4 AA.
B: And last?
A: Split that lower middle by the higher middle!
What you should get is 0.994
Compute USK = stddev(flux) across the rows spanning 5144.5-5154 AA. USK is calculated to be 0.6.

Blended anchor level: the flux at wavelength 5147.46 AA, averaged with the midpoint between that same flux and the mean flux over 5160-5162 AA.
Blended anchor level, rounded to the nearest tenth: 69.2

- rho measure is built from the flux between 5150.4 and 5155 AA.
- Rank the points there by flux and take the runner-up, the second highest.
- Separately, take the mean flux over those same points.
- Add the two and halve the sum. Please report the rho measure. 70.2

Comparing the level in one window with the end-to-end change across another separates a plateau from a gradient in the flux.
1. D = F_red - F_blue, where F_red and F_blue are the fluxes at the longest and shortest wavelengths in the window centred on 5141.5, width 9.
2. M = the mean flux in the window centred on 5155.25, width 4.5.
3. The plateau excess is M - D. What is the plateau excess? 65.7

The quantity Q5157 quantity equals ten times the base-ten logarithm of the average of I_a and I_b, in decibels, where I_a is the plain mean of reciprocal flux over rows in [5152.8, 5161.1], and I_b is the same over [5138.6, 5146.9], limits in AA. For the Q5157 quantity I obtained -18.33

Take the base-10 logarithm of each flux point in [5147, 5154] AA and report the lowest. 1.84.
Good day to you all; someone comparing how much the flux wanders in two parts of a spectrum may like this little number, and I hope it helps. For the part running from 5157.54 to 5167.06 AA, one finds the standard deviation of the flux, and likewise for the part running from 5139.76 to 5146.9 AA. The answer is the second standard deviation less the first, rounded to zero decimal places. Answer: -3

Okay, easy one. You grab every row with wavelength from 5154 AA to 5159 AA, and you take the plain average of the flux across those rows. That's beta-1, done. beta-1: 71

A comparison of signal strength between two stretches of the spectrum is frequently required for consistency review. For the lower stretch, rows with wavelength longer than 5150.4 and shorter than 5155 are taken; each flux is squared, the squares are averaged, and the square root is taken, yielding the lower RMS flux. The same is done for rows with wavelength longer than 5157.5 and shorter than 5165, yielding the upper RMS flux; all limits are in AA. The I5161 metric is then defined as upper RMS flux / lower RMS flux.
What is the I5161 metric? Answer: 0.98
